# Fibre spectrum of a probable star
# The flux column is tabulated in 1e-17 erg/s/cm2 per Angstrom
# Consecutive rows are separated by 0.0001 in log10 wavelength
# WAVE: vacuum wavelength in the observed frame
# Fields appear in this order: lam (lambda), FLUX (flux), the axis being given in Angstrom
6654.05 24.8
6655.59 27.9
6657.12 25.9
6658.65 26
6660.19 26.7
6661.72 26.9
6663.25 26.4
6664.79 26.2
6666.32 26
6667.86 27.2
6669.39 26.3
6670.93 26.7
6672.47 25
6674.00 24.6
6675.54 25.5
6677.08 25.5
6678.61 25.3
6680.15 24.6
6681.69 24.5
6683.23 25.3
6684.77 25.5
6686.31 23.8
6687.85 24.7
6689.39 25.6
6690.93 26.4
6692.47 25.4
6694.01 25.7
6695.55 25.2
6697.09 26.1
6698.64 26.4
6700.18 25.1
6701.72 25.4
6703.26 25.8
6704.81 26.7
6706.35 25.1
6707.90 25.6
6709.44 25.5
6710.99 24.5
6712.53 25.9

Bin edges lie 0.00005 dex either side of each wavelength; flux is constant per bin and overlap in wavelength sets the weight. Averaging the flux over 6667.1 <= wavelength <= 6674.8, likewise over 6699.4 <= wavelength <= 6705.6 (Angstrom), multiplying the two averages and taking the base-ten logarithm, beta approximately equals 2.83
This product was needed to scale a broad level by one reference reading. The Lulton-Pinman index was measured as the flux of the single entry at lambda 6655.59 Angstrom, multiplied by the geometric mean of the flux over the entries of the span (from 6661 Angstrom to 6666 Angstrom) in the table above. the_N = 739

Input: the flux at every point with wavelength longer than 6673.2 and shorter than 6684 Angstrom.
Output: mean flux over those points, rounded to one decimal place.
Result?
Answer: 25.0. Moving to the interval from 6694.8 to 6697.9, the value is 25.6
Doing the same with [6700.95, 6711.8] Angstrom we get 25.5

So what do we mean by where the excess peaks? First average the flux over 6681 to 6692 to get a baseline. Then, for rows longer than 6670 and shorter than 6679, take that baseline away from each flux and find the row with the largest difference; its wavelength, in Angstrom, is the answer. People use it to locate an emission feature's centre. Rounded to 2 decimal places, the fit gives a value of 6670.93 Angstrom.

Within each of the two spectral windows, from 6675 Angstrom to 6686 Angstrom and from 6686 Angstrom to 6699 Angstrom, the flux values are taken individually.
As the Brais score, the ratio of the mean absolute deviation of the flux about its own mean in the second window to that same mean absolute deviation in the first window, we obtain 1.8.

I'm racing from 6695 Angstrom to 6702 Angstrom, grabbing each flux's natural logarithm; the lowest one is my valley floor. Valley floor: 3.22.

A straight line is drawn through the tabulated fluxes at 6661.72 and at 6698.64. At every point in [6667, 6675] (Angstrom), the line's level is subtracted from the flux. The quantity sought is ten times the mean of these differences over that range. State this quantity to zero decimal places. -8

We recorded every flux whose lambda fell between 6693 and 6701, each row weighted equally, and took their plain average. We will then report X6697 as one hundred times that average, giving 2570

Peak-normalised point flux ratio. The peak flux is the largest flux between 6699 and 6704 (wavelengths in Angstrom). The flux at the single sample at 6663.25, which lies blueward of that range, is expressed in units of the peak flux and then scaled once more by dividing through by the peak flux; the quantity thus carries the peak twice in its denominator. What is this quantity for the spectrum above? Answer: 0.0397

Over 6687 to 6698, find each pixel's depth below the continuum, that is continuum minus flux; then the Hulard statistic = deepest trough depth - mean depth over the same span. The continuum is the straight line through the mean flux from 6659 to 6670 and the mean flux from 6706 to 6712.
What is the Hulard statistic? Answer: 1.0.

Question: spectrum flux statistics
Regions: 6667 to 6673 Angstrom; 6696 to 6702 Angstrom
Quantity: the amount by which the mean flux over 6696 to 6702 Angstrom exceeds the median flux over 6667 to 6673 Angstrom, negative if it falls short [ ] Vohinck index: -0.75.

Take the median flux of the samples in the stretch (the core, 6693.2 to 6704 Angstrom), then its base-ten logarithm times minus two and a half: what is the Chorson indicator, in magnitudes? -3.52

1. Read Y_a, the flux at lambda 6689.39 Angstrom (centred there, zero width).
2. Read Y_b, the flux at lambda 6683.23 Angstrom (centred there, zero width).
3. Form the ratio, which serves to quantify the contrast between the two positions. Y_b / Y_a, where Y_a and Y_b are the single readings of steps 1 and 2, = 0.99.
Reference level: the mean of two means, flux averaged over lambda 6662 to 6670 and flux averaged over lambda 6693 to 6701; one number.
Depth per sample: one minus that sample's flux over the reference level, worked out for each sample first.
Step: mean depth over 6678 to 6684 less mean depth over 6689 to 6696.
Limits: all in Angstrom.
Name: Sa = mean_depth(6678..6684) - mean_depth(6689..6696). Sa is 0.03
